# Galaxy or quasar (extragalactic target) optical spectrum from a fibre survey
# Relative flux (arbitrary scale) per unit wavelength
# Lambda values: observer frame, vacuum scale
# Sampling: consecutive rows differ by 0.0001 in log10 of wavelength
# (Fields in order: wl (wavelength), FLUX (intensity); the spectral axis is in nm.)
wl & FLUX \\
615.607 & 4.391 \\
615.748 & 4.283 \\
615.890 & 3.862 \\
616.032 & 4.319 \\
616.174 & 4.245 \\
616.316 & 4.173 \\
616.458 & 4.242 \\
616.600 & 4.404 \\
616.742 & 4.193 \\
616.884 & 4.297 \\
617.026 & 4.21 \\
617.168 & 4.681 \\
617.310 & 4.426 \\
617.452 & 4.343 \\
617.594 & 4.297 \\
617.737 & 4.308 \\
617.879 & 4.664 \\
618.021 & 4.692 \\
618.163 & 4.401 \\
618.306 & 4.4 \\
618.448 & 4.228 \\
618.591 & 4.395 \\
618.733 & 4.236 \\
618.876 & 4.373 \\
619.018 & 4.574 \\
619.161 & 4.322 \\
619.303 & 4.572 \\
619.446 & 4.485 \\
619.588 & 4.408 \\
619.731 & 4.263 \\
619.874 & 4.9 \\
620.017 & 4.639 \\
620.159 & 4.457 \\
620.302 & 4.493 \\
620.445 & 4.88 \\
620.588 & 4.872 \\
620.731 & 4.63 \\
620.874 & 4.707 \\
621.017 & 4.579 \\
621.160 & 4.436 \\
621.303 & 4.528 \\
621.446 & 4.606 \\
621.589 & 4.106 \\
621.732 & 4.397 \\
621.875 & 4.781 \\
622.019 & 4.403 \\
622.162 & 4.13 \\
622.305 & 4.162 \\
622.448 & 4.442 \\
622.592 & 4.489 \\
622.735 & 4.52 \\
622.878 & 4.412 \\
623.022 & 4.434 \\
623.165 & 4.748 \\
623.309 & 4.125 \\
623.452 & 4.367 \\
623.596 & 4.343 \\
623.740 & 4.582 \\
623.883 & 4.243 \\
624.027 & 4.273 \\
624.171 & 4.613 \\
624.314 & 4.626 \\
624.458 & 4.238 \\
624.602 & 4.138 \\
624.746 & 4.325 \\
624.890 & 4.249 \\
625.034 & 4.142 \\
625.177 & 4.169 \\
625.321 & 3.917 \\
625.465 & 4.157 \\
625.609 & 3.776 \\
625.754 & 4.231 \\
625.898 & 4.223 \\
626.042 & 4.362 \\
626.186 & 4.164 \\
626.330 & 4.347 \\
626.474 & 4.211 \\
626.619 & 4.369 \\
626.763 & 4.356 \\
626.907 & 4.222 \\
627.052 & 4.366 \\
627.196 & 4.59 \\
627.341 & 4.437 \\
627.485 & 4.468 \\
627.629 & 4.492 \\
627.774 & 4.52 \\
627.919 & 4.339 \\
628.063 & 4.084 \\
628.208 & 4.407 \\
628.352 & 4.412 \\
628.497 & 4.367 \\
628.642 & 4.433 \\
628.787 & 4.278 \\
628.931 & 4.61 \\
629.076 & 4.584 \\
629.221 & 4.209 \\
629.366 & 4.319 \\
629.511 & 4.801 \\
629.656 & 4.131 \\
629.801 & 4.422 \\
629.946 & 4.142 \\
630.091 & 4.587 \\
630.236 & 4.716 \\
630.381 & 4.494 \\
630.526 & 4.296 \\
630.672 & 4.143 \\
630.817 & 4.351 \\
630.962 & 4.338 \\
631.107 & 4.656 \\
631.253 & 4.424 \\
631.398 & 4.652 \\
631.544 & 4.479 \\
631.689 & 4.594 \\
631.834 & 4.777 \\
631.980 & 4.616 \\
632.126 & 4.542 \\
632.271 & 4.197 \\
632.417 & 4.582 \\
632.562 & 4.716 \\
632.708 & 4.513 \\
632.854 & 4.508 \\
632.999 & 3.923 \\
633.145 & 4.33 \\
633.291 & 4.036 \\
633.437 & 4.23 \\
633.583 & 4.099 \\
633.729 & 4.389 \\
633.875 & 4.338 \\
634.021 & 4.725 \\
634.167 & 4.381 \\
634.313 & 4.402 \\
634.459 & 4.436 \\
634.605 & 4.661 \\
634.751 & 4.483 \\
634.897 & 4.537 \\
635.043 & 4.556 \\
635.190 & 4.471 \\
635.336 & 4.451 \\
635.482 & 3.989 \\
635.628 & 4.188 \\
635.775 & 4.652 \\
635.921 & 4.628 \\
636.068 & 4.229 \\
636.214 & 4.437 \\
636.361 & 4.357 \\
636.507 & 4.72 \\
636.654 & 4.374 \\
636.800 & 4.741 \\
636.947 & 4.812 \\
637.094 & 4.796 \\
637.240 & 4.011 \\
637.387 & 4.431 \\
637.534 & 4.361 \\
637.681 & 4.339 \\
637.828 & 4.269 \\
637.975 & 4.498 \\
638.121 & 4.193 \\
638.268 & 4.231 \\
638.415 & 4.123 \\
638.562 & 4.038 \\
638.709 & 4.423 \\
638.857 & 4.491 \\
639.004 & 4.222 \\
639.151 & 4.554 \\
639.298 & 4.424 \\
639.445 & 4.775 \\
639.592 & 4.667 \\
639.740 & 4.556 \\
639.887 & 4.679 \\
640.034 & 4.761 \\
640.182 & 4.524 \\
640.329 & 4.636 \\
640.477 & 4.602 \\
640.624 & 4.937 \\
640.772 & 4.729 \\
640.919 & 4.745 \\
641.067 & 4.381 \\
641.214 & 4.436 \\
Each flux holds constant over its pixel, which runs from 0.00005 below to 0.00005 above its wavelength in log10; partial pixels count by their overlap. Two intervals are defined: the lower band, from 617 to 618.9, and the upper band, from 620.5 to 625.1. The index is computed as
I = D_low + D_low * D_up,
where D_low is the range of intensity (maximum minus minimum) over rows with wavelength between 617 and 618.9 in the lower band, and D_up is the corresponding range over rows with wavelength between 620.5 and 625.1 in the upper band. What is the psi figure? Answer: 0.9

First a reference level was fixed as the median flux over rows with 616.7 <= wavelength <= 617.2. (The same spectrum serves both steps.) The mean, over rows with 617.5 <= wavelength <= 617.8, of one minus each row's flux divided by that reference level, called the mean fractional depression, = -0.012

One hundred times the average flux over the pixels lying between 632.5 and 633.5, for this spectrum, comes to 432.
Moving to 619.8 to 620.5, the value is 467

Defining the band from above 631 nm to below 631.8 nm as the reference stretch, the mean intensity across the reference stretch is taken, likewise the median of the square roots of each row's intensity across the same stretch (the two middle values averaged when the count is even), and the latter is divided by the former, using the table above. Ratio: 0.470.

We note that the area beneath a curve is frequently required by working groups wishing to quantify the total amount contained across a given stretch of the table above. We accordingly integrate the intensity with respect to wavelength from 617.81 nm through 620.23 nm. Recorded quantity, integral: 10.8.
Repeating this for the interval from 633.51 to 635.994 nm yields 11.0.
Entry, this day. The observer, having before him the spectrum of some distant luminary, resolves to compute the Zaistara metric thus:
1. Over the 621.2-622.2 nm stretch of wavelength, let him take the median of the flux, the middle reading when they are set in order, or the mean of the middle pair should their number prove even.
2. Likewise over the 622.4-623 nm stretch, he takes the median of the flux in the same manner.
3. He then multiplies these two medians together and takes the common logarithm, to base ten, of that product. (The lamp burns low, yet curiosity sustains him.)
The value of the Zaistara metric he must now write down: 1.29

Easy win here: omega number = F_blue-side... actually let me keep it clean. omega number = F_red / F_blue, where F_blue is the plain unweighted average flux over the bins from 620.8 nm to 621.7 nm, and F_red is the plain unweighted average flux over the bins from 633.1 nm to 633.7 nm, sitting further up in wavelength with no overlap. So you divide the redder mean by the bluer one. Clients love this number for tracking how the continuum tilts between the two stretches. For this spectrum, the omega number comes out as 0.93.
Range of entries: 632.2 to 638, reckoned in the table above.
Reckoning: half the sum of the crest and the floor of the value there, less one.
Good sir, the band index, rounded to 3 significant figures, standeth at 3.37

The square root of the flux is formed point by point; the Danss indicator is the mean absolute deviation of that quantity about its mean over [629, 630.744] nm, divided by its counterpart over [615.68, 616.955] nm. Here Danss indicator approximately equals 1.93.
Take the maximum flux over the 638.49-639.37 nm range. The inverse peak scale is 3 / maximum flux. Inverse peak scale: 0.659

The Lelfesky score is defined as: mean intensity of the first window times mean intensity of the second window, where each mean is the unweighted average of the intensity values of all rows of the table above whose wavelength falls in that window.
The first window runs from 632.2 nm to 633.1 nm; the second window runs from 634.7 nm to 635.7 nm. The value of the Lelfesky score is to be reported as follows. 19.3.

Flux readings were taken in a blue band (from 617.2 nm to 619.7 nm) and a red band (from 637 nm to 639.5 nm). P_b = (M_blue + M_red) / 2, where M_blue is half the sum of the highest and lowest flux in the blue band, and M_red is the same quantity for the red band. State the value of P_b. 4.432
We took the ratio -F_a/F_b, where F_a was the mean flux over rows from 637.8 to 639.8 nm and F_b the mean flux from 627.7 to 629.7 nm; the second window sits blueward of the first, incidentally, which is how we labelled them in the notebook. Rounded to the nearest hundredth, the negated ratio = -1.00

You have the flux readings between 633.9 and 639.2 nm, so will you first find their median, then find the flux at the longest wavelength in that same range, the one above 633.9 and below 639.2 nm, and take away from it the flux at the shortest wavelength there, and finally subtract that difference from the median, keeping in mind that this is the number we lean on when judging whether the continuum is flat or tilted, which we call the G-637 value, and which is 4.60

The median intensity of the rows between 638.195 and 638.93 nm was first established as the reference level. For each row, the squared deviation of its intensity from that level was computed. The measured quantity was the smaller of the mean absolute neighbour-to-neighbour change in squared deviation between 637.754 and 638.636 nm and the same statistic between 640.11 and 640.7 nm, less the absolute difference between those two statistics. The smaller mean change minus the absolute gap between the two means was -0.084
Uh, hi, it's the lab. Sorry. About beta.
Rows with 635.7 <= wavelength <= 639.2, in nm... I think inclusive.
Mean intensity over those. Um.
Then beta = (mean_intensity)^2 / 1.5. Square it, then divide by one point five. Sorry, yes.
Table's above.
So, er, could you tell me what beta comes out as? 13.0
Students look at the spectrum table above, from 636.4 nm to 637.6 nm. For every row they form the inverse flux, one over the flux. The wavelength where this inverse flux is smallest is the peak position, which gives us 636.947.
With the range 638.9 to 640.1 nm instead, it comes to 639.445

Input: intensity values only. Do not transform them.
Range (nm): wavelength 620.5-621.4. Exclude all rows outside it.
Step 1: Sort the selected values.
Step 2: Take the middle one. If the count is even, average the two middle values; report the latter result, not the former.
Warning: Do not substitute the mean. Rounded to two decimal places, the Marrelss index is 4.60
